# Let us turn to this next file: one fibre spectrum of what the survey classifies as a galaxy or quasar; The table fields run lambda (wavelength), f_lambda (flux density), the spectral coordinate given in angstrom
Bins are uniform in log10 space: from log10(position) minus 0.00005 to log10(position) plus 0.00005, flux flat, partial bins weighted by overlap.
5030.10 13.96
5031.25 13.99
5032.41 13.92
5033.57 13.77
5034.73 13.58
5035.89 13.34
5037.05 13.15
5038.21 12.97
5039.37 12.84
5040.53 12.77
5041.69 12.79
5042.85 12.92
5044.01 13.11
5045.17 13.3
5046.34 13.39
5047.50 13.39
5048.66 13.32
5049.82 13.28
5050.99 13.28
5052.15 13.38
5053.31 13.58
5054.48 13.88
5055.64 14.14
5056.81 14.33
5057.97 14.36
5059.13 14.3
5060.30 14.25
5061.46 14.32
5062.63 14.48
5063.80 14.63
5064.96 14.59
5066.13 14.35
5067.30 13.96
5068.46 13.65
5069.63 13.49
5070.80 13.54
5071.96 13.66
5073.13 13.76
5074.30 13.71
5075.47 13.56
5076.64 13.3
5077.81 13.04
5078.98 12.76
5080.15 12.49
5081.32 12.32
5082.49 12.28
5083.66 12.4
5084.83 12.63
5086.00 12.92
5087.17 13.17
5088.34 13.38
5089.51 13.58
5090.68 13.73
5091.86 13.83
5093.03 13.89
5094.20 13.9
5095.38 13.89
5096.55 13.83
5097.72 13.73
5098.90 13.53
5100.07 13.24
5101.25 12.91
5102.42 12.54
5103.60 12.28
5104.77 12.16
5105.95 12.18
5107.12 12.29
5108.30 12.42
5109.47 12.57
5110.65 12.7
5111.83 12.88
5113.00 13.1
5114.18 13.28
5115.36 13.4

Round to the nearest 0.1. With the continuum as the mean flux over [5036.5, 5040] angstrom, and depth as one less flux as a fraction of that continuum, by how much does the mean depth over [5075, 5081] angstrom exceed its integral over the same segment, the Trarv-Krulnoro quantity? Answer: 0.0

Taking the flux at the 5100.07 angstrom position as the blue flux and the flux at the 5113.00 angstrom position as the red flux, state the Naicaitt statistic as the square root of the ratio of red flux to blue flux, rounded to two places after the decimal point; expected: 0.99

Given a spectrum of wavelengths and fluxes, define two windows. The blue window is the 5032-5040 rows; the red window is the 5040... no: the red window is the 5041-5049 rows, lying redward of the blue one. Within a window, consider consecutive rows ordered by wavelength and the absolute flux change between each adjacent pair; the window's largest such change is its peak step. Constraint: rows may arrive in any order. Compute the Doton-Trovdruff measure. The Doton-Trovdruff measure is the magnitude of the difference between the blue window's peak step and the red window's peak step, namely 0.050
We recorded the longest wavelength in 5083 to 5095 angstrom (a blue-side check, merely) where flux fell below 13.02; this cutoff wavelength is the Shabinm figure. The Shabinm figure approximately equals 5086.00 angstrom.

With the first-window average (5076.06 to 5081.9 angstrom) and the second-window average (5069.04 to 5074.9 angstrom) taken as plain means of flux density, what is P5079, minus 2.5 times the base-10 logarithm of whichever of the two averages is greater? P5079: -2.84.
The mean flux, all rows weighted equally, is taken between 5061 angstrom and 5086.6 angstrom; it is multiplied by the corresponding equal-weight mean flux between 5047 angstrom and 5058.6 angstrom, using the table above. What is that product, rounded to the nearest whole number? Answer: 184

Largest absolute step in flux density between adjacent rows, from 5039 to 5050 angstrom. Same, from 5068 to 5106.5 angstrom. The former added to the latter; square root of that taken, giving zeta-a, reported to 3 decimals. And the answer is 0.748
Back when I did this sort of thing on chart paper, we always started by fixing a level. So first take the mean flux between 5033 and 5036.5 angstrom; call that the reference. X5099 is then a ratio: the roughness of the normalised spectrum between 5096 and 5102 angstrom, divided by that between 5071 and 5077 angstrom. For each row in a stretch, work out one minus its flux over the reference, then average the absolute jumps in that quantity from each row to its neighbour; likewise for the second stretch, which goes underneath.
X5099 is 1.64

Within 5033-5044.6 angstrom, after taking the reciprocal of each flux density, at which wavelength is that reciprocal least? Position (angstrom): 5033.57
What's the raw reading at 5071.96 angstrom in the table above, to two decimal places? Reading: 13.66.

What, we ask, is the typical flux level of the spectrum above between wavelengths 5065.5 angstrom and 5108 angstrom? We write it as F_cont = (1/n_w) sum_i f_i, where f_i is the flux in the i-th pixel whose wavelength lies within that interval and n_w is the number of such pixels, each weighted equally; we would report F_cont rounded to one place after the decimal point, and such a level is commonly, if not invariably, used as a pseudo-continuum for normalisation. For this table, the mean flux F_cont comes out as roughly 13.2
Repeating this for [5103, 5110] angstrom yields 12.3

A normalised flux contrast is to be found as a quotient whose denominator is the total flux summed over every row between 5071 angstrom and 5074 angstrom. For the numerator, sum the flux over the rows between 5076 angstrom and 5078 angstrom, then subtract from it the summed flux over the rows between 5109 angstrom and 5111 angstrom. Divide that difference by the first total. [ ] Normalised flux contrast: 0.04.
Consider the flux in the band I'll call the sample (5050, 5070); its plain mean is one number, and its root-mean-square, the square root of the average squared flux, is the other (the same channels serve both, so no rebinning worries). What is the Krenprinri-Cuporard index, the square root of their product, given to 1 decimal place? 14.1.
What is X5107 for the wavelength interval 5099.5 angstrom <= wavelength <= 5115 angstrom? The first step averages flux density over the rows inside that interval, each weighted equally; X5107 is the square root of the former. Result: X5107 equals 3.56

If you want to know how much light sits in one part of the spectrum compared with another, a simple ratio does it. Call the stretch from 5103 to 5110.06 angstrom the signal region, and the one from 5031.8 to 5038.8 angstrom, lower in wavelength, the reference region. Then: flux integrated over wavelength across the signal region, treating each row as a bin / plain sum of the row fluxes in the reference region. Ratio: 1.08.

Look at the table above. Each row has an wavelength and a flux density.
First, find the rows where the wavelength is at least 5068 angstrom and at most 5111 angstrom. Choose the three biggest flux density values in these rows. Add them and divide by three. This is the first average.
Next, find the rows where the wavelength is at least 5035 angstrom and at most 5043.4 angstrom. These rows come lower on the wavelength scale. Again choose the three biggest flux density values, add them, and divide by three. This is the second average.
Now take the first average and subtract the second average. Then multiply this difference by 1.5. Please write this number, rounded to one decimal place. 1.1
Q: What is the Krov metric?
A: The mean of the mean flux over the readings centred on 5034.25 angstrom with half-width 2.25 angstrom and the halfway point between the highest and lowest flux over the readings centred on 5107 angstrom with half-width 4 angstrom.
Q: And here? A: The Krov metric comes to 13.0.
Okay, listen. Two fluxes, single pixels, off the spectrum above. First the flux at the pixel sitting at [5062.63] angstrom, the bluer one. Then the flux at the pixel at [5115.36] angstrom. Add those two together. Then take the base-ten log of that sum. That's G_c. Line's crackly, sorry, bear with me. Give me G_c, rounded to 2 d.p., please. 1.45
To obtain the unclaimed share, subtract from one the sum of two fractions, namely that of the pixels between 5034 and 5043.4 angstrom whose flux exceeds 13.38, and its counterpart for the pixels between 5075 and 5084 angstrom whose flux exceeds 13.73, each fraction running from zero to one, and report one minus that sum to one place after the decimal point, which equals 0.9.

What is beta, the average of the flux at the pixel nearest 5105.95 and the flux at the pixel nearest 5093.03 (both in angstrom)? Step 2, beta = 13.0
